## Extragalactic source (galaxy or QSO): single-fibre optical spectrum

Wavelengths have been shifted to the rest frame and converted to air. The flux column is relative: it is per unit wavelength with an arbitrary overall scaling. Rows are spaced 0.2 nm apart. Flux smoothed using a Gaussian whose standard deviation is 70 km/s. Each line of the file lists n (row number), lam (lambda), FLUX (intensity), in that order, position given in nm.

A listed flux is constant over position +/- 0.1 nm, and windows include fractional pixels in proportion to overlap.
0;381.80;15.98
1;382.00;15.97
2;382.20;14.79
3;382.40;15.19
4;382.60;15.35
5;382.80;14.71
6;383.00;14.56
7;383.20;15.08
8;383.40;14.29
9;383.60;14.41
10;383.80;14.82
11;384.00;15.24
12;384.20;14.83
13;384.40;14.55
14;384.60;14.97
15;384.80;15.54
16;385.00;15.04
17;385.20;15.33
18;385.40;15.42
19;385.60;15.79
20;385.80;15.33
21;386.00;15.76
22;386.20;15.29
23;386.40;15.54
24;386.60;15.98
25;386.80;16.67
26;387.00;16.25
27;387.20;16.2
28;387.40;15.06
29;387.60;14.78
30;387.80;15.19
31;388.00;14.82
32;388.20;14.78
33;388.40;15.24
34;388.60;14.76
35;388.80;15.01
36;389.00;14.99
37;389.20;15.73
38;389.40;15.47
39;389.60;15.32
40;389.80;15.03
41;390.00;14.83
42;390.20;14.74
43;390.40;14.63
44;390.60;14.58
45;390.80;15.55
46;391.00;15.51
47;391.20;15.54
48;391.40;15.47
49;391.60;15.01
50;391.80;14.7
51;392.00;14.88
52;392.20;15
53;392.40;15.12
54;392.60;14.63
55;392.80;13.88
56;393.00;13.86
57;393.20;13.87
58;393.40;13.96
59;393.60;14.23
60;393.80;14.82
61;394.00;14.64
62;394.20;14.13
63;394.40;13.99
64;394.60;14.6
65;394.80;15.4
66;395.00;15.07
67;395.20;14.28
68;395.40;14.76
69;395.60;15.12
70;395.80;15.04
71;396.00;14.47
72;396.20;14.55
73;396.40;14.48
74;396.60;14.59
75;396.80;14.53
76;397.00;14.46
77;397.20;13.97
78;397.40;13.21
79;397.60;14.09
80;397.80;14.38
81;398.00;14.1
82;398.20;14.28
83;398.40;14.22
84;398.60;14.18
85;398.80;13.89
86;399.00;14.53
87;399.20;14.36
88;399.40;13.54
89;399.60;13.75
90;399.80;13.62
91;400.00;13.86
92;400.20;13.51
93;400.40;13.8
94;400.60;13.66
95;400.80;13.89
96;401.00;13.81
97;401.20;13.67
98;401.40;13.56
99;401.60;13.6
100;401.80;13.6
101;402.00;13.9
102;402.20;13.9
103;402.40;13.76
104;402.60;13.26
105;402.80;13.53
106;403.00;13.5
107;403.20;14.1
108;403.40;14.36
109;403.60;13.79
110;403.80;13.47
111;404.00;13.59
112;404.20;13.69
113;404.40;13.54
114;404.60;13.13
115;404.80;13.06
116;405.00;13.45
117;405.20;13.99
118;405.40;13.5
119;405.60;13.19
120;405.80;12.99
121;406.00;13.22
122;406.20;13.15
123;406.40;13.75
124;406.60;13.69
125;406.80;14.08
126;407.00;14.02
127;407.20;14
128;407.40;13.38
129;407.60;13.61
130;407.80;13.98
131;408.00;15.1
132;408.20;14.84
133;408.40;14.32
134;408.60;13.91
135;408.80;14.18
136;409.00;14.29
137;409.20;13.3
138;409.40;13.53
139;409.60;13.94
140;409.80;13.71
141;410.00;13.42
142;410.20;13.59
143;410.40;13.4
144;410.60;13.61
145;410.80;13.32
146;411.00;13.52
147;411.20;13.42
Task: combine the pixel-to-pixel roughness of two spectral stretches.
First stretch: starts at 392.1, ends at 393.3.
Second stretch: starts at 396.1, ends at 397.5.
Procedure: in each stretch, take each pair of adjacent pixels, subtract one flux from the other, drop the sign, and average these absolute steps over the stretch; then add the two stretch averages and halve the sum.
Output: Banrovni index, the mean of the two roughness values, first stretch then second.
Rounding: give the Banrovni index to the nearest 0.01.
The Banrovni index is 0.27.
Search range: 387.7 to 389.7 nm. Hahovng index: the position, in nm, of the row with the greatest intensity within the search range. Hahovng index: 389.20 nm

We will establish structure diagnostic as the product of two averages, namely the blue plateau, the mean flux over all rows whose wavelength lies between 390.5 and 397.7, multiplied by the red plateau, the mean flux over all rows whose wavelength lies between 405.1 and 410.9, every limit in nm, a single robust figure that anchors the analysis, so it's 201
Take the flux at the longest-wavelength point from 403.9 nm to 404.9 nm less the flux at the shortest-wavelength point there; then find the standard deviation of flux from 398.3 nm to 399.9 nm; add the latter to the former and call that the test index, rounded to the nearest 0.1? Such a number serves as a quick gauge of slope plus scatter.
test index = -0.2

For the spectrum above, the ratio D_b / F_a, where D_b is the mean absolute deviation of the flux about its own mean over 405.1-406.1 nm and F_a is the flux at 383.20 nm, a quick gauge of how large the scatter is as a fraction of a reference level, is 0.019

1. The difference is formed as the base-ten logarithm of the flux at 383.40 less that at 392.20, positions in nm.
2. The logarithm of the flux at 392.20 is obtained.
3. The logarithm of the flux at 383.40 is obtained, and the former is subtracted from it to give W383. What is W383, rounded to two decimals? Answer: -0.02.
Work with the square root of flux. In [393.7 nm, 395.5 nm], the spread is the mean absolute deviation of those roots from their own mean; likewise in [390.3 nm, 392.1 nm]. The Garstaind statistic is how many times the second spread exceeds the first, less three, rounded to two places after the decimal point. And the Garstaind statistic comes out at -1.92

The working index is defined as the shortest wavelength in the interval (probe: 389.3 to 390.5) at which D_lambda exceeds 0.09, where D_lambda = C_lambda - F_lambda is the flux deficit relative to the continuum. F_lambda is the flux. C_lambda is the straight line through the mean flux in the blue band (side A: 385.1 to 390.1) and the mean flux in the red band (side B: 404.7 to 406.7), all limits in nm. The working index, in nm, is 389.80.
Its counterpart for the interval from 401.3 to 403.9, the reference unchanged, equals 401.40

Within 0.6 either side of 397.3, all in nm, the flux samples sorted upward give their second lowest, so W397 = 13.97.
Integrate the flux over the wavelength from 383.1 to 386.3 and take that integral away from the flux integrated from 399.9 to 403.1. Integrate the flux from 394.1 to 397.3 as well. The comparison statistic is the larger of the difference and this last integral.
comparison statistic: 46.7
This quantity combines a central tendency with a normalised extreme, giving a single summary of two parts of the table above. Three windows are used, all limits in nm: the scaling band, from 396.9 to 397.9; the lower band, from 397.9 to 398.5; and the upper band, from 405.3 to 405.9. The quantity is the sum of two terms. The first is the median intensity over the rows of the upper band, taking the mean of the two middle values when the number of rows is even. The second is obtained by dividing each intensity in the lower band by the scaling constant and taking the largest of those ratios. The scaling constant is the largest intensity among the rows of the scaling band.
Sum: 14.2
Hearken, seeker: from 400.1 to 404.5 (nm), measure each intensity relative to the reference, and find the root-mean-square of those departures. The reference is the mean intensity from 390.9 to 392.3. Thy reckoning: 1.5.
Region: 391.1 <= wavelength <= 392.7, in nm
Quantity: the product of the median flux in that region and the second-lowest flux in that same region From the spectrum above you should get 221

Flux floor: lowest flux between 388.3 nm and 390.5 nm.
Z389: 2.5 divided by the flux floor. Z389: 0.171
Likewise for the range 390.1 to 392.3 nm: 0.171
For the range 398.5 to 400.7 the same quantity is 0.185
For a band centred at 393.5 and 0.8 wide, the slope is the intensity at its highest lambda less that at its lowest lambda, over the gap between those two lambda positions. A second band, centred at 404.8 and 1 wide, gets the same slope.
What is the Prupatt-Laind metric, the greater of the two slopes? 1.6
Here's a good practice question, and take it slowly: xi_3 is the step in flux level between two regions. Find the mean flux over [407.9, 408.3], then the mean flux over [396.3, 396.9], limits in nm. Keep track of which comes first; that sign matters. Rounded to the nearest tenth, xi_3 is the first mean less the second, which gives 0.4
